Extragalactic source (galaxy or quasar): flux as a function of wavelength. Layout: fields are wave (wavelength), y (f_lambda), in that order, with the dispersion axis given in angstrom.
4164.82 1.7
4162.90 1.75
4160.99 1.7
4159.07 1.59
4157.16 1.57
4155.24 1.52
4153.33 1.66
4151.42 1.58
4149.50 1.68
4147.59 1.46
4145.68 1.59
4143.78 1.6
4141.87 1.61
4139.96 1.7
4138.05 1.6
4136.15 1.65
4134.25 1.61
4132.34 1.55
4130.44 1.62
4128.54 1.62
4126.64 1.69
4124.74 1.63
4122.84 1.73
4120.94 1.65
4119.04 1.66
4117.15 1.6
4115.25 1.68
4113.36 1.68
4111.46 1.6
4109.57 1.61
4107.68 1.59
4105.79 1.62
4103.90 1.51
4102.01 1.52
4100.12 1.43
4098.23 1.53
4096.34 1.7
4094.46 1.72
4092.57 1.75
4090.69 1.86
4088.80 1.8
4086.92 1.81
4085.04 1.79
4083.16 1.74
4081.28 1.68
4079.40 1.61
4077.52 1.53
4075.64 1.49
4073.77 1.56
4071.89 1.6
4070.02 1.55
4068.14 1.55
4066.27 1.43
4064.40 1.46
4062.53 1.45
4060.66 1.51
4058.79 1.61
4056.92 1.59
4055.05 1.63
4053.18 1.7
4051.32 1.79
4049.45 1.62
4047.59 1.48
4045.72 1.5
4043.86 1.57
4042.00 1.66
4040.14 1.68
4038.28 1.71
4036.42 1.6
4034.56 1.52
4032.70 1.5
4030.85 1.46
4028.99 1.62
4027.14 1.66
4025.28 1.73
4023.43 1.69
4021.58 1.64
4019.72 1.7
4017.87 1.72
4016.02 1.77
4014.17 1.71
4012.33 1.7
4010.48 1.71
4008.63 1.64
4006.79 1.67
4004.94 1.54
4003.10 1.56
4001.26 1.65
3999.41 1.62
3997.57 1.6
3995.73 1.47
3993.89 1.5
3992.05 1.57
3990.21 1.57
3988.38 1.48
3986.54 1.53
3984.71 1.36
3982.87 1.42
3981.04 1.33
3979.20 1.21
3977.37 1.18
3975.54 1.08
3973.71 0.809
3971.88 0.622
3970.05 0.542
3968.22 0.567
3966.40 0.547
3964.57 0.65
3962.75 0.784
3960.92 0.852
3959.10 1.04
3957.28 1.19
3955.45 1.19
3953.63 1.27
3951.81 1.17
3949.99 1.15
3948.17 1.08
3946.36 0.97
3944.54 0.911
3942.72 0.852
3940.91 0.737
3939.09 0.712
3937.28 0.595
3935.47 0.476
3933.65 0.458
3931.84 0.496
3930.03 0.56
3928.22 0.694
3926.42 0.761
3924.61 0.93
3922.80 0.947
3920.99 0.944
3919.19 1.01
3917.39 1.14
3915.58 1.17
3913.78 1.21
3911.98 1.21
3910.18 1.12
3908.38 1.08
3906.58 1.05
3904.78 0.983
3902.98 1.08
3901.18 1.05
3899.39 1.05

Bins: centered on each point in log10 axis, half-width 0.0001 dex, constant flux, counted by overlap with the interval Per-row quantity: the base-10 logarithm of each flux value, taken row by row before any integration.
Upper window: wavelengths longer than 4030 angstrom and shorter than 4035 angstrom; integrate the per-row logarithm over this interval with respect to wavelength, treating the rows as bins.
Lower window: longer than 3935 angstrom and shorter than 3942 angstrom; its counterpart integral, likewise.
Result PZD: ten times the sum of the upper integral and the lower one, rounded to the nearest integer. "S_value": -5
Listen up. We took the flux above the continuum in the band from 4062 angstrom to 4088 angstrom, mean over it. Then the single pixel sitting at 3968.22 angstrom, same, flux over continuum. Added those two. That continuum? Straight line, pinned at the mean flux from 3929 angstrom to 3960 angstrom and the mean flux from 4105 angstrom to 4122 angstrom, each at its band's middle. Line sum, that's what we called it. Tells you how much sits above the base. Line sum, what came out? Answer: -0.3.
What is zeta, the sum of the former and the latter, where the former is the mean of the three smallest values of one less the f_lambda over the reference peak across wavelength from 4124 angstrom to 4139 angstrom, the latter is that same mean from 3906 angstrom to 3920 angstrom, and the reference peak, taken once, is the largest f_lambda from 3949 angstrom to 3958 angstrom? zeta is -0.25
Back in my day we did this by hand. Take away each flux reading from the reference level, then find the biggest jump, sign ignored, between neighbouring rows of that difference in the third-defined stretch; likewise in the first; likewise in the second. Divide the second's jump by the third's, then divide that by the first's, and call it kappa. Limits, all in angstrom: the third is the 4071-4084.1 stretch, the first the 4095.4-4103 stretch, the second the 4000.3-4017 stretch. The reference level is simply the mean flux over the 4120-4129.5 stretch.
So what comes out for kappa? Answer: 10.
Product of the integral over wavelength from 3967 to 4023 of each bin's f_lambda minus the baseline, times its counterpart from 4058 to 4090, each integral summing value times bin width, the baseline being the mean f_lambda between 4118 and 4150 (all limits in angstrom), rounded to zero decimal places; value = 10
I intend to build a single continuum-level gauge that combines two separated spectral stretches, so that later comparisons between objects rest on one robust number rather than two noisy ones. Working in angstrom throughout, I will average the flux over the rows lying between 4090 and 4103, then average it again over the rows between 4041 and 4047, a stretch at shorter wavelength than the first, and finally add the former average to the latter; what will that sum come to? 3.2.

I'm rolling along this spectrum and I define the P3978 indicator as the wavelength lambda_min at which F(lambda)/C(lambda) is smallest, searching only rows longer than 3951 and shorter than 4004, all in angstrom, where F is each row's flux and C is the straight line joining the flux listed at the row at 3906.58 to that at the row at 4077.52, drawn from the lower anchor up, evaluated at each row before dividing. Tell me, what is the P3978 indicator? 3970.05 angstrom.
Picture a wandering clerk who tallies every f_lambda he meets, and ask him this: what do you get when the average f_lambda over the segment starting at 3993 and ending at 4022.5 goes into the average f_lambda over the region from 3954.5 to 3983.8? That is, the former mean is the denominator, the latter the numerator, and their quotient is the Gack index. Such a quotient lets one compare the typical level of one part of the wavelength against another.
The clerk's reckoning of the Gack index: 0.57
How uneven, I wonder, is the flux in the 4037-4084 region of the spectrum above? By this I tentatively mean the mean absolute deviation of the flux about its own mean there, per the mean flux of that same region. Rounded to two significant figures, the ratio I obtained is 0.049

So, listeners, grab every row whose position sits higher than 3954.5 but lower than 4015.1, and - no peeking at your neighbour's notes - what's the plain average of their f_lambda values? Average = 1.3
